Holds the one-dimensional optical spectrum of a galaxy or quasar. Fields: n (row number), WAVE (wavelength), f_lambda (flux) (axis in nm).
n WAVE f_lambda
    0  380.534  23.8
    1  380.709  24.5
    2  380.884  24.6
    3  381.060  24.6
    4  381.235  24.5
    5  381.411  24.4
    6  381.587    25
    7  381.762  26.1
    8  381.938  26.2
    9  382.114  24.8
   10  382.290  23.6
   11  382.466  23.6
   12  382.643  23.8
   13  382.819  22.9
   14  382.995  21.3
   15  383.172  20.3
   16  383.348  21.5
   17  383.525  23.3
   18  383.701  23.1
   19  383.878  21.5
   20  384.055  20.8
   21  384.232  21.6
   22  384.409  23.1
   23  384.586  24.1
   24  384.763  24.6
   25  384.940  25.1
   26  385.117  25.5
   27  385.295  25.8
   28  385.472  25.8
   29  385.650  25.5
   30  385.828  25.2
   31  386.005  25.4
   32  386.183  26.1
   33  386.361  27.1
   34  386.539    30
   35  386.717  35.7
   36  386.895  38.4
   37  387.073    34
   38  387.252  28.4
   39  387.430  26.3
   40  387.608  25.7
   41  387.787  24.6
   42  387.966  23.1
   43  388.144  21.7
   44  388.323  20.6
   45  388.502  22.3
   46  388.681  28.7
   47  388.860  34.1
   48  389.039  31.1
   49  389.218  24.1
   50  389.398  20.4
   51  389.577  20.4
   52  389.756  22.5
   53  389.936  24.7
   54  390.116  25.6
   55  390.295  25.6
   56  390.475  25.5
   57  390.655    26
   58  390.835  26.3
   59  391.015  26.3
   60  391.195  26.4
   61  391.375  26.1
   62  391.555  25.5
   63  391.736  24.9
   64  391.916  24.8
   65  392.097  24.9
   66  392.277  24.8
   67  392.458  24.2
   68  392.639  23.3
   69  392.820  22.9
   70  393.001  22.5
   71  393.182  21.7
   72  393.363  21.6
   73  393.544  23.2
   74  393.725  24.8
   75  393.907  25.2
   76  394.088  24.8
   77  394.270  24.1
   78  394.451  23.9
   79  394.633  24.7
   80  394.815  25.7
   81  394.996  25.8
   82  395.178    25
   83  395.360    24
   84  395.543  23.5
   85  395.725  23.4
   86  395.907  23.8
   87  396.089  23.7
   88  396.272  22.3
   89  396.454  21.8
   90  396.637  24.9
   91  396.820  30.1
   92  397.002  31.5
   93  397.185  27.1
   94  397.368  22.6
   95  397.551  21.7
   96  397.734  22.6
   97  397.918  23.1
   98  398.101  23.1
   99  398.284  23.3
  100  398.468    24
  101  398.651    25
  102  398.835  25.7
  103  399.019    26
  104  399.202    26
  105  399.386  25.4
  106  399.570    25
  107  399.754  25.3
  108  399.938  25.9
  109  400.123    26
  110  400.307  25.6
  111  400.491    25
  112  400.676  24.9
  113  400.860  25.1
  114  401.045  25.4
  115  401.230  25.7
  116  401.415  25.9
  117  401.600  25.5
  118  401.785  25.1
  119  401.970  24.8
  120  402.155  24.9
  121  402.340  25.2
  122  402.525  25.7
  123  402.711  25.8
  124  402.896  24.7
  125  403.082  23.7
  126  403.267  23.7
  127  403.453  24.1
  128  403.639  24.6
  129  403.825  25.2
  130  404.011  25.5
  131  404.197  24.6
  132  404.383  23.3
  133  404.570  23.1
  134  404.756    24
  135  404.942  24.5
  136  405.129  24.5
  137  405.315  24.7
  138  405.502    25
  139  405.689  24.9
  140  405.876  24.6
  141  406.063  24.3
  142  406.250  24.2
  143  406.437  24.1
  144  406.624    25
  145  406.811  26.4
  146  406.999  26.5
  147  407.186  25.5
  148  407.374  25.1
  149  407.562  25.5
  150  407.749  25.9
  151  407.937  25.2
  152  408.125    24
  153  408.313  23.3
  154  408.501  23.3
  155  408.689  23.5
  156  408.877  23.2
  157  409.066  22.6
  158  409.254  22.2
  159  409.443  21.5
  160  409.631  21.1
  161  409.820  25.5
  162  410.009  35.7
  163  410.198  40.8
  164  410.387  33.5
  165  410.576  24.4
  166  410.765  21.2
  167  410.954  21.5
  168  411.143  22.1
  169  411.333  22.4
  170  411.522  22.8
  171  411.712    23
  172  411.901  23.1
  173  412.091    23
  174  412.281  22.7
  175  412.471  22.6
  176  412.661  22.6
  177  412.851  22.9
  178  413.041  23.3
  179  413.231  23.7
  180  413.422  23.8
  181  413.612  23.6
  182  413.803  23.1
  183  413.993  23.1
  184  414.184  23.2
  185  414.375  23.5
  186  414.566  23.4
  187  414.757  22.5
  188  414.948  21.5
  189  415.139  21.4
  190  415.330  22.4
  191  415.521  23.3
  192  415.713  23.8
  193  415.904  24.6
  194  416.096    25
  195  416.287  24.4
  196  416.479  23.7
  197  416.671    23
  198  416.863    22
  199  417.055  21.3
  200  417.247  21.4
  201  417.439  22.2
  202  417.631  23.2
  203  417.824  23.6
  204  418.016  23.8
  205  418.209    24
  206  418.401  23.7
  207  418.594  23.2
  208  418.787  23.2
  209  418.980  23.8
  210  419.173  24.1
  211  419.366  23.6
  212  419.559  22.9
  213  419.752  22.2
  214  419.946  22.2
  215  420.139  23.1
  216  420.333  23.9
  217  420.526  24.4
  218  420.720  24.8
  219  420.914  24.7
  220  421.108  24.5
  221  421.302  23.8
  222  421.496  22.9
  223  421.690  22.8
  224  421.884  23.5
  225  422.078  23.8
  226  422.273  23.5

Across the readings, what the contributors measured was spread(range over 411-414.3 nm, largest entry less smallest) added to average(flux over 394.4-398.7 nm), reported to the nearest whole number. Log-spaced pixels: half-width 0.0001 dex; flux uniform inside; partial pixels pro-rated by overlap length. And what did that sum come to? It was 26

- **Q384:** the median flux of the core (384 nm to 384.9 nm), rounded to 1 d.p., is 23.1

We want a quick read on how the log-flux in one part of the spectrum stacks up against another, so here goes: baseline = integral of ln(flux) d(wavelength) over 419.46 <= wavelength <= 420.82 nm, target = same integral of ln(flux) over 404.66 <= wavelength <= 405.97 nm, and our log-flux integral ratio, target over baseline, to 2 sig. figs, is 0.98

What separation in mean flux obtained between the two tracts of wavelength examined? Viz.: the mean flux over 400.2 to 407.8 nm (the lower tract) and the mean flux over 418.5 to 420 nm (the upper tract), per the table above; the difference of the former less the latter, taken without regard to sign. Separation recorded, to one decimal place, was 1.8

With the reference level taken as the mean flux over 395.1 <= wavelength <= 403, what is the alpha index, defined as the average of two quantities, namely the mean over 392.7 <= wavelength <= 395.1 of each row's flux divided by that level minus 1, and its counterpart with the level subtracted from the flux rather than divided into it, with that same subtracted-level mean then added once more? -2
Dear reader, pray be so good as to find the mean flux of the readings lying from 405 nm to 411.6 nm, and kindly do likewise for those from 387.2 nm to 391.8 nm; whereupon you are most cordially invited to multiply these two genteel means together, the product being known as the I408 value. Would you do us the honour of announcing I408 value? 632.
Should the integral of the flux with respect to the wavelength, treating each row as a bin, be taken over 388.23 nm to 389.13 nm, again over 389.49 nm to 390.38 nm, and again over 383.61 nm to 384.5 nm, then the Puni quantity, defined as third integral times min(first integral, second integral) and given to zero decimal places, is 415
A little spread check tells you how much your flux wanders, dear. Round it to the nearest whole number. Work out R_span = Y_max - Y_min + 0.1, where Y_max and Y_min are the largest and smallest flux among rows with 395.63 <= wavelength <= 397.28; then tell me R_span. 10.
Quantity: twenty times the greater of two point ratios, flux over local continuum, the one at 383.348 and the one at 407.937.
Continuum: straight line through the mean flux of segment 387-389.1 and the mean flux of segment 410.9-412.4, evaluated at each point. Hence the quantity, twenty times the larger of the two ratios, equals 21.7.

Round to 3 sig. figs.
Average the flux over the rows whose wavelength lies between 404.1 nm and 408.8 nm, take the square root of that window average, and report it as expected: 4.96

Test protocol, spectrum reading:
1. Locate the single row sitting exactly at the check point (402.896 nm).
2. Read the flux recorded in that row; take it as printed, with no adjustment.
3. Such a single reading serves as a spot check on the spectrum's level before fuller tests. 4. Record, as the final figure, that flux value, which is 24.7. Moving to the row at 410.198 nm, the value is 40.8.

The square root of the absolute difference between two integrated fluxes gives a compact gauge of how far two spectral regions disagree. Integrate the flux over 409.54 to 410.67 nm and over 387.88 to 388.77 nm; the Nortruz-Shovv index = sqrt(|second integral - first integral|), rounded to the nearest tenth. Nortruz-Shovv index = 3.7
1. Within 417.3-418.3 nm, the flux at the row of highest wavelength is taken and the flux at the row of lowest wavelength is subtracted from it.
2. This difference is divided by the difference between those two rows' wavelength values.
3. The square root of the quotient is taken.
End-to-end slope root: 1.5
